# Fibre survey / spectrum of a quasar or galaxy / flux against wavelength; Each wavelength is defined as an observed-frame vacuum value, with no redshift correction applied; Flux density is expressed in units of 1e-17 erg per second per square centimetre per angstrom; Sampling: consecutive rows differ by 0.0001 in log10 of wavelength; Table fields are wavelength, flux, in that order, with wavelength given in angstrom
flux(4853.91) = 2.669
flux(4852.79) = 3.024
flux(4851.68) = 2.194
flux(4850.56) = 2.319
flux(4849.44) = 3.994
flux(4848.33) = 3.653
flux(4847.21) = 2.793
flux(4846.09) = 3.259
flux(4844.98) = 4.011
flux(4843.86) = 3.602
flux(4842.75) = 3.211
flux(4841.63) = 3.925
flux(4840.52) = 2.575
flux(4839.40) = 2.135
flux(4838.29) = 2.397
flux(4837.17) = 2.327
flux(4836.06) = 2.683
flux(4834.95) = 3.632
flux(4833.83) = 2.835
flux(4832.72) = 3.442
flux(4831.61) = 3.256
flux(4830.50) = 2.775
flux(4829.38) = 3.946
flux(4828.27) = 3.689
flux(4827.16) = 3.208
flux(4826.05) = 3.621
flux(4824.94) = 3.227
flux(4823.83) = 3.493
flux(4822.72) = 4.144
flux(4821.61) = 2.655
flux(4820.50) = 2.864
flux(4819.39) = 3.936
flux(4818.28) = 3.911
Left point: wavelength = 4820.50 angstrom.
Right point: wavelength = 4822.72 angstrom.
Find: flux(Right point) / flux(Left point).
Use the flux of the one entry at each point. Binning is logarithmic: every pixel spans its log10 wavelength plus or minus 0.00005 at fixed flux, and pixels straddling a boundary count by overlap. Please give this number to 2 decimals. 1.45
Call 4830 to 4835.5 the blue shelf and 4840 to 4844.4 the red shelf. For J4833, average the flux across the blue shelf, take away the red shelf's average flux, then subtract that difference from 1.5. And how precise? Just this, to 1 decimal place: 1.6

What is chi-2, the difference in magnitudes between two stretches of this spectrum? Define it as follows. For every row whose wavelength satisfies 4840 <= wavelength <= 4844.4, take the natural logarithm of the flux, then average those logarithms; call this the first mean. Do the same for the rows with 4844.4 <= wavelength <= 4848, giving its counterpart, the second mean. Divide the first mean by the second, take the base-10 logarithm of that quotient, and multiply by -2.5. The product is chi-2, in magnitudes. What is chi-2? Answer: 0.01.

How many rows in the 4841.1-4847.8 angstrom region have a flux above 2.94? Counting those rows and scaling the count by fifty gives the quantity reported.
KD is 250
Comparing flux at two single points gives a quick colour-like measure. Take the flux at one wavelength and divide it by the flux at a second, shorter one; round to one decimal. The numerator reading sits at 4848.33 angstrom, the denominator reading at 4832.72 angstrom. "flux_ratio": 1.1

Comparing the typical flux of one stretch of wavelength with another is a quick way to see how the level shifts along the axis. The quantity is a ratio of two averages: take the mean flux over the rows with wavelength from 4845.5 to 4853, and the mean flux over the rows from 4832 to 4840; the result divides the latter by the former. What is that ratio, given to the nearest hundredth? 0.92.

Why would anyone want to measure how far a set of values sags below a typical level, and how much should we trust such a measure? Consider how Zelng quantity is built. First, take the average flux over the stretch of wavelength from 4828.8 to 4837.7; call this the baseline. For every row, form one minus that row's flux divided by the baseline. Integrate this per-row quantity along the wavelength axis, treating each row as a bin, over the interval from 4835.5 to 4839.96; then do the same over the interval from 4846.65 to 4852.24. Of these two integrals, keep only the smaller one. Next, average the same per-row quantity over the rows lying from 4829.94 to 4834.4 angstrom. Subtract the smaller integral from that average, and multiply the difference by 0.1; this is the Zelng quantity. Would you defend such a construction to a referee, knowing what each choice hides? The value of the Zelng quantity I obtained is -0.02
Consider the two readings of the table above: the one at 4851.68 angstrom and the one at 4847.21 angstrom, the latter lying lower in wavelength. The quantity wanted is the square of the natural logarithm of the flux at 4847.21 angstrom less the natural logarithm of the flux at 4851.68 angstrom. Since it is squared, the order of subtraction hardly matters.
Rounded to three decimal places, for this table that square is 0.058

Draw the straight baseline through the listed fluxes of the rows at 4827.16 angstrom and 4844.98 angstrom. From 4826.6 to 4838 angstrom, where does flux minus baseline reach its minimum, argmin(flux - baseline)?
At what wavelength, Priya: 4837.17 angstrom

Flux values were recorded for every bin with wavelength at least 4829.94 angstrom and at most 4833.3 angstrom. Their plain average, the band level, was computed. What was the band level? 3.16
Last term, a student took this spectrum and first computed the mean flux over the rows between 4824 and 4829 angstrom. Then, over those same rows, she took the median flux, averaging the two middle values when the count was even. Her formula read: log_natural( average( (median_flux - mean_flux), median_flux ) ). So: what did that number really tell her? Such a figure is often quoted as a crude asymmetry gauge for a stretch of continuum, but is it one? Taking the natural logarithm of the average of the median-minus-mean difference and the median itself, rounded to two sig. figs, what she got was 0.53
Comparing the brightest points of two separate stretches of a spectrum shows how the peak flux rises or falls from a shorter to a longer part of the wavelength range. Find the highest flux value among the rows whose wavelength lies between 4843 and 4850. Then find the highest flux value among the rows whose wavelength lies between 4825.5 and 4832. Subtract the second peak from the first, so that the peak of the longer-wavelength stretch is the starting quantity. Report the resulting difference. 0.1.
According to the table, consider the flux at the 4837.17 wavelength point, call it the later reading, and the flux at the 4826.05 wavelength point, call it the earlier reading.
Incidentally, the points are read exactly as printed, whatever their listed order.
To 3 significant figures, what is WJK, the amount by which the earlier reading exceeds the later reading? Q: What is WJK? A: 1.29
